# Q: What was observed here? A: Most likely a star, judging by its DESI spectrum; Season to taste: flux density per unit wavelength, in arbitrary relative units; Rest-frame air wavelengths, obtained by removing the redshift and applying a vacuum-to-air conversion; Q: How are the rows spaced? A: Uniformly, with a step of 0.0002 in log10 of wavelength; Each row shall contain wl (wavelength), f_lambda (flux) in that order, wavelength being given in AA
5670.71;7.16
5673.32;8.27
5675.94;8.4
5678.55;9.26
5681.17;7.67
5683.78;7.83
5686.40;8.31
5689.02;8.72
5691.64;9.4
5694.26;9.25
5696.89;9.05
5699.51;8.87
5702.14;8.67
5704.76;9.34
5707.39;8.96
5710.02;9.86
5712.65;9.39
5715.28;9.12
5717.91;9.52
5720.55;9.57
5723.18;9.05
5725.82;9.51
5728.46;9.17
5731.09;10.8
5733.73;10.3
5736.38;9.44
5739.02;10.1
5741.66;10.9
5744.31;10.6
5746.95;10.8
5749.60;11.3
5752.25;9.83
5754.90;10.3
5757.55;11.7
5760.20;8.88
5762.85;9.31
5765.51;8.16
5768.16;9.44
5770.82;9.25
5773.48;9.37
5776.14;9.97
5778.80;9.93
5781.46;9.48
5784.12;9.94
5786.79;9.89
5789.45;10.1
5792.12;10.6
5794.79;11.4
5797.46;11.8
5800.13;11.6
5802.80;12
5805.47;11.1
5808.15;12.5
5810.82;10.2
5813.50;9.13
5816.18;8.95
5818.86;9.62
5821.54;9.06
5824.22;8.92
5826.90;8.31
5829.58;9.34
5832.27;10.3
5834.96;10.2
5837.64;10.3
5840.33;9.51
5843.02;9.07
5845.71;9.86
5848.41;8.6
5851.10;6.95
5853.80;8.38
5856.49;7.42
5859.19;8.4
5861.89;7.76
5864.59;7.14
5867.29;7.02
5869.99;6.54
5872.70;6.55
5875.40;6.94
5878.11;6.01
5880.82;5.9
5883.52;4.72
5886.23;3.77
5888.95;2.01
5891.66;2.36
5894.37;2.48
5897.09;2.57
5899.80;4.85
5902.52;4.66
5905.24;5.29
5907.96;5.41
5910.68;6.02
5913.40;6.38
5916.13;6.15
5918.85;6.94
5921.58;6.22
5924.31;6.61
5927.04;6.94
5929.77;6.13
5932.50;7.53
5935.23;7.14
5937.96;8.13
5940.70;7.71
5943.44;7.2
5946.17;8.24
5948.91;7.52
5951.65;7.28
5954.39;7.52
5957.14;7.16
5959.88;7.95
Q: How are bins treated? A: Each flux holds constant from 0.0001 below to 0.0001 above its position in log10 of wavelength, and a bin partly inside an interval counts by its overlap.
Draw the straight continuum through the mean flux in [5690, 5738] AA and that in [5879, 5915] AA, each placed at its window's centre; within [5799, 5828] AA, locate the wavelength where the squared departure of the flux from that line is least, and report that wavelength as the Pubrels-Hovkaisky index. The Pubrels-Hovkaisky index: 5826.90 AA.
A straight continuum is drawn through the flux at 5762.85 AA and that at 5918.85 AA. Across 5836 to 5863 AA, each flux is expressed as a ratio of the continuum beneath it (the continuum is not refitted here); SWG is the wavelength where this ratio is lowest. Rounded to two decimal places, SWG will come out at 5851.10 AA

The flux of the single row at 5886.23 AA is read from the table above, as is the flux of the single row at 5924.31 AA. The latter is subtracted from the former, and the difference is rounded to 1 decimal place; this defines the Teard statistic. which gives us -2.8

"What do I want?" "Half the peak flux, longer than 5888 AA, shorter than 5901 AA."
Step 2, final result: 2.4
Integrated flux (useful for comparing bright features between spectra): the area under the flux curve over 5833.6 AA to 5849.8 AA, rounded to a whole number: 155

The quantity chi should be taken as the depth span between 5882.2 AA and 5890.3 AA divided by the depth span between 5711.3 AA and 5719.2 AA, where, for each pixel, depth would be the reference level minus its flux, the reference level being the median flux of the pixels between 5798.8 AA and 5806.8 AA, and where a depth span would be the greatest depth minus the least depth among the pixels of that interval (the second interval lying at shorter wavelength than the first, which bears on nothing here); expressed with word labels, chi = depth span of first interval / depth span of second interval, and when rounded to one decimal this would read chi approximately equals 6.8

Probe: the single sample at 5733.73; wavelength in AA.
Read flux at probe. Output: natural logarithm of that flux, 2.33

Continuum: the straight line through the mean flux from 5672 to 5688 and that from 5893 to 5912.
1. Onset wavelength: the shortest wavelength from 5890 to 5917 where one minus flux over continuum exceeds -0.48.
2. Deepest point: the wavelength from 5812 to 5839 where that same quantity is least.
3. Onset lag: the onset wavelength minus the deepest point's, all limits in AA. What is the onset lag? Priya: 54.0 AA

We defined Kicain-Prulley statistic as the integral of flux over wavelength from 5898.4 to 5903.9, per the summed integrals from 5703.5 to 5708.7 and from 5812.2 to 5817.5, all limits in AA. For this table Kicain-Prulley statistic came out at 0.27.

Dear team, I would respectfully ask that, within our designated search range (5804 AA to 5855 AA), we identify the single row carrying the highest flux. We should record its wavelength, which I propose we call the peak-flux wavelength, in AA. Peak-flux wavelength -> 5808.15 AA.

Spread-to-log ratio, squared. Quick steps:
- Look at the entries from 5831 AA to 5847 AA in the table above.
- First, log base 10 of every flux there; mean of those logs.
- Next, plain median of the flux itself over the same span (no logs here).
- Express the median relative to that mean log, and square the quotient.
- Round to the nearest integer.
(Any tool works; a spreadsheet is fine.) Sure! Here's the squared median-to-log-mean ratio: 102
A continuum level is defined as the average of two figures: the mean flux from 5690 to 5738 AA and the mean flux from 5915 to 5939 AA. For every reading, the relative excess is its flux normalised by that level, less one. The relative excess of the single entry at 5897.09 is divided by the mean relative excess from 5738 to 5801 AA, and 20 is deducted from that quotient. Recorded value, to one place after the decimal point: -22.7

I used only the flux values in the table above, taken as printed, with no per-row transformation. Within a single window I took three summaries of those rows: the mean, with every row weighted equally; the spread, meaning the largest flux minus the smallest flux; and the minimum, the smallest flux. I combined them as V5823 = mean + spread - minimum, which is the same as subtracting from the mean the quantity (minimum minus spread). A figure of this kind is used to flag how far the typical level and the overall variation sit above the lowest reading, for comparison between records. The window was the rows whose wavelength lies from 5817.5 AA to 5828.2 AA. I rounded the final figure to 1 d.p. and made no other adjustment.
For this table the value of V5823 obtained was 2.0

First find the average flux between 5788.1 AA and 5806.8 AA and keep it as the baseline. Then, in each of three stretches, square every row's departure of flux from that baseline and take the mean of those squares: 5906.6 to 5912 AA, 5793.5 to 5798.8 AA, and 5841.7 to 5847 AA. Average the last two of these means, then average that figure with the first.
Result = 16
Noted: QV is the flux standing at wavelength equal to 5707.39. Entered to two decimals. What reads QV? 8.96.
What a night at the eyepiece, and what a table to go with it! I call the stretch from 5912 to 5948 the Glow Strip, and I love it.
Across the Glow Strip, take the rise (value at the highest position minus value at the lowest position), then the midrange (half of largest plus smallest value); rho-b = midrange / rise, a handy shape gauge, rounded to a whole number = 4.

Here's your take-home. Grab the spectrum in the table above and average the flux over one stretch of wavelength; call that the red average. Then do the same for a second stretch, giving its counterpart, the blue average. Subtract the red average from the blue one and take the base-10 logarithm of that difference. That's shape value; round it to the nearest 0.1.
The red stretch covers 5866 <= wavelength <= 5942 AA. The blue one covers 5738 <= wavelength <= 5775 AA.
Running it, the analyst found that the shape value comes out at 0.6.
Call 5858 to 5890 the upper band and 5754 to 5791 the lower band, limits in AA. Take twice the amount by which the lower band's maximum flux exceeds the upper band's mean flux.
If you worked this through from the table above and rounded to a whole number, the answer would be 11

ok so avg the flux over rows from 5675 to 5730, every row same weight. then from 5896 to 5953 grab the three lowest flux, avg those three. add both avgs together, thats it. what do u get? 13.0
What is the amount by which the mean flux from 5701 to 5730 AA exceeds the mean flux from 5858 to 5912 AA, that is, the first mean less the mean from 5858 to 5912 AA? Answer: 4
